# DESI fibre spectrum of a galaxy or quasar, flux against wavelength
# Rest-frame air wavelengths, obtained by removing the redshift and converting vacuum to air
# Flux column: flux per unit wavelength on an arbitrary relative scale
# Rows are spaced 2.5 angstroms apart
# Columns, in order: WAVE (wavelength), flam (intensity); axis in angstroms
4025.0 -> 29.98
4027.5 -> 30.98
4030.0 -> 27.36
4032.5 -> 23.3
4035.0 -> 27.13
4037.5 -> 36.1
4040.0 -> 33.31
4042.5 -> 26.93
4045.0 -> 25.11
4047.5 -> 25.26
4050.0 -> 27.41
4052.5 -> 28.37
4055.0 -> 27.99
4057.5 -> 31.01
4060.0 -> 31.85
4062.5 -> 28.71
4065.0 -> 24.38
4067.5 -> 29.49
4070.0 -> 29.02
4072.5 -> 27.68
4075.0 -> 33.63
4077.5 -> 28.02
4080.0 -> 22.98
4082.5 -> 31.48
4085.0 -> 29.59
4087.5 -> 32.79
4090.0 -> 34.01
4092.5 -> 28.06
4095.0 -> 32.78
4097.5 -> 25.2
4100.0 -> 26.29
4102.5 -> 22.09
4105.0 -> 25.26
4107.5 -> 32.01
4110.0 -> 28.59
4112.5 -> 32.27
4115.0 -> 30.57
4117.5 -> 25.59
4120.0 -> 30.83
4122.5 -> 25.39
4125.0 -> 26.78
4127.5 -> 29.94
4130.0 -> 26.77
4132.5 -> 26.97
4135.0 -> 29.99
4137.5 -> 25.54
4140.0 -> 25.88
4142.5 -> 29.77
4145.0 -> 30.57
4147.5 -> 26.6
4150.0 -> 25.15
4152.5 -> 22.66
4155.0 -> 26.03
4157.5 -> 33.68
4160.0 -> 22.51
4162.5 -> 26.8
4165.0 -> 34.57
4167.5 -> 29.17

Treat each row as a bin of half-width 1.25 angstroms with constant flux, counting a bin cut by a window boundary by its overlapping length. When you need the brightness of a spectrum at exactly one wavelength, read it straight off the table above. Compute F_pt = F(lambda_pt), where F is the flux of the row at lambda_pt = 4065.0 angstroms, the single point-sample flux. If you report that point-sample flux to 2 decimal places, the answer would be 24.38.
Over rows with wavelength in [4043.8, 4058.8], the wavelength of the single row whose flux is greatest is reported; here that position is 4057.5 angstroms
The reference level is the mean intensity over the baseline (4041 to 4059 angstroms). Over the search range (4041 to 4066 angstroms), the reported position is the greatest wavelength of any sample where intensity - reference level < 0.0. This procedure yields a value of 4065.0 angstroms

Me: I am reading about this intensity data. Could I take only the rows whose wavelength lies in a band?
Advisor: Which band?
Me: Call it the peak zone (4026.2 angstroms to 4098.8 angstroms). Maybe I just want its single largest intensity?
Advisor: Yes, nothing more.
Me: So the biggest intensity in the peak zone 36.1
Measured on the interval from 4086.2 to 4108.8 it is 34.01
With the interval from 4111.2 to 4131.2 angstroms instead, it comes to 32.27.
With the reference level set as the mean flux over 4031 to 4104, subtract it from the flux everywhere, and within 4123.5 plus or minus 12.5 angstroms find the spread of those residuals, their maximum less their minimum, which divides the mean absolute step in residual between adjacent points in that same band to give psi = 0.46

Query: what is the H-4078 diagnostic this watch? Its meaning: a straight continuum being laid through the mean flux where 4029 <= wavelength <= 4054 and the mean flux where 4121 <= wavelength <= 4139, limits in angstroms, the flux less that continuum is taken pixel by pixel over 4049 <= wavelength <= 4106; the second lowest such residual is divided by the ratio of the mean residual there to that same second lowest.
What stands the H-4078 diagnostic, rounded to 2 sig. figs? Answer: 26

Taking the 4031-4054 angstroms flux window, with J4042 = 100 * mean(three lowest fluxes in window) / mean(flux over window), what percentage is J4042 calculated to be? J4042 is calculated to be 87.4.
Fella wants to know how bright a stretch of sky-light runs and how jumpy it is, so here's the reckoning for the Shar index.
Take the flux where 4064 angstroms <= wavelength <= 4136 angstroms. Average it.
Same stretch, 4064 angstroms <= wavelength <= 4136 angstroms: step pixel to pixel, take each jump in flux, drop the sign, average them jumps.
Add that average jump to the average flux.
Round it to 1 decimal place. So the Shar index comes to 32.4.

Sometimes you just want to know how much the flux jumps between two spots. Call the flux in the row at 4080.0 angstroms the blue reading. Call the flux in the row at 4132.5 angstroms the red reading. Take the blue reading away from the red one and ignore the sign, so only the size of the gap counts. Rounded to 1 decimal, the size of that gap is 4.0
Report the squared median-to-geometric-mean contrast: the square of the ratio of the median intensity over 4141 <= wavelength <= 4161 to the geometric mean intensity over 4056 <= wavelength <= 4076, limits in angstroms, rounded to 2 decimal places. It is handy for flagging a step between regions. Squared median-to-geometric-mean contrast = 0.80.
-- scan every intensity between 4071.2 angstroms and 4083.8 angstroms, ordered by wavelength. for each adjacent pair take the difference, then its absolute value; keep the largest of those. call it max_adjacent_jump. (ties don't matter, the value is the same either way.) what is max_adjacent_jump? 8.5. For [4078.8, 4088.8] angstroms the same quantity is 8.5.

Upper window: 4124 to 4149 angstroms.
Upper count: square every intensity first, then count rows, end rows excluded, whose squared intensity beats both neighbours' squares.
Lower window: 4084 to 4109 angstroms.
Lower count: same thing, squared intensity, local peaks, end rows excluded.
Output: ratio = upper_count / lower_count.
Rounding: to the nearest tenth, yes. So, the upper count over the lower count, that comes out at 1.0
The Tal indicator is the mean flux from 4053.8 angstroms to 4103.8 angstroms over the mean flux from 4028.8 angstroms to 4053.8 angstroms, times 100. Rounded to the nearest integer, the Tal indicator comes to 103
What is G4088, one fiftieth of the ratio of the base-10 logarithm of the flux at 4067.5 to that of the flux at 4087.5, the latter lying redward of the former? 0.0194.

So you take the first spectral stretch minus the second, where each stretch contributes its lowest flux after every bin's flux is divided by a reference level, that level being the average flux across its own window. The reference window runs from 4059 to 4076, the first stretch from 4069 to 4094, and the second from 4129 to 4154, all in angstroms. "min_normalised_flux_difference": 0.01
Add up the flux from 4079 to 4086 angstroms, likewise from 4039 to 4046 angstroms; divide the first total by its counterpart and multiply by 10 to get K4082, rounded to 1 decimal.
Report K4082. 9.8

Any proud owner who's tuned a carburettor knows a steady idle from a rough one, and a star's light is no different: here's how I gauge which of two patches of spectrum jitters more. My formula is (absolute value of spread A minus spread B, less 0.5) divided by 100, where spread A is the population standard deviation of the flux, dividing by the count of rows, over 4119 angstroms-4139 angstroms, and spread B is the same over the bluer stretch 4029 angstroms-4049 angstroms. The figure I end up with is 0.016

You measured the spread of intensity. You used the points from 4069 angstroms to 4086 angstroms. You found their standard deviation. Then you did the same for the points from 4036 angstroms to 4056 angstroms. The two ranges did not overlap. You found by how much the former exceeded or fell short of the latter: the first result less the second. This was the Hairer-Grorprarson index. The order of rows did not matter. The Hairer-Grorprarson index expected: -0.6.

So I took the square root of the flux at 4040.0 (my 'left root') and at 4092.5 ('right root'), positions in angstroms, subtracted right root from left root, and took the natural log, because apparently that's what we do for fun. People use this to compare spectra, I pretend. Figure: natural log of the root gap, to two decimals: -0.75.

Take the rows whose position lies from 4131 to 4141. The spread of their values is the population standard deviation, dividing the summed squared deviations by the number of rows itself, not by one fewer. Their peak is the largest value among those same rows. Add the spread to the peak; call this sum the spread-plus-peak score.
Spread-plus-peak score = 31.7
